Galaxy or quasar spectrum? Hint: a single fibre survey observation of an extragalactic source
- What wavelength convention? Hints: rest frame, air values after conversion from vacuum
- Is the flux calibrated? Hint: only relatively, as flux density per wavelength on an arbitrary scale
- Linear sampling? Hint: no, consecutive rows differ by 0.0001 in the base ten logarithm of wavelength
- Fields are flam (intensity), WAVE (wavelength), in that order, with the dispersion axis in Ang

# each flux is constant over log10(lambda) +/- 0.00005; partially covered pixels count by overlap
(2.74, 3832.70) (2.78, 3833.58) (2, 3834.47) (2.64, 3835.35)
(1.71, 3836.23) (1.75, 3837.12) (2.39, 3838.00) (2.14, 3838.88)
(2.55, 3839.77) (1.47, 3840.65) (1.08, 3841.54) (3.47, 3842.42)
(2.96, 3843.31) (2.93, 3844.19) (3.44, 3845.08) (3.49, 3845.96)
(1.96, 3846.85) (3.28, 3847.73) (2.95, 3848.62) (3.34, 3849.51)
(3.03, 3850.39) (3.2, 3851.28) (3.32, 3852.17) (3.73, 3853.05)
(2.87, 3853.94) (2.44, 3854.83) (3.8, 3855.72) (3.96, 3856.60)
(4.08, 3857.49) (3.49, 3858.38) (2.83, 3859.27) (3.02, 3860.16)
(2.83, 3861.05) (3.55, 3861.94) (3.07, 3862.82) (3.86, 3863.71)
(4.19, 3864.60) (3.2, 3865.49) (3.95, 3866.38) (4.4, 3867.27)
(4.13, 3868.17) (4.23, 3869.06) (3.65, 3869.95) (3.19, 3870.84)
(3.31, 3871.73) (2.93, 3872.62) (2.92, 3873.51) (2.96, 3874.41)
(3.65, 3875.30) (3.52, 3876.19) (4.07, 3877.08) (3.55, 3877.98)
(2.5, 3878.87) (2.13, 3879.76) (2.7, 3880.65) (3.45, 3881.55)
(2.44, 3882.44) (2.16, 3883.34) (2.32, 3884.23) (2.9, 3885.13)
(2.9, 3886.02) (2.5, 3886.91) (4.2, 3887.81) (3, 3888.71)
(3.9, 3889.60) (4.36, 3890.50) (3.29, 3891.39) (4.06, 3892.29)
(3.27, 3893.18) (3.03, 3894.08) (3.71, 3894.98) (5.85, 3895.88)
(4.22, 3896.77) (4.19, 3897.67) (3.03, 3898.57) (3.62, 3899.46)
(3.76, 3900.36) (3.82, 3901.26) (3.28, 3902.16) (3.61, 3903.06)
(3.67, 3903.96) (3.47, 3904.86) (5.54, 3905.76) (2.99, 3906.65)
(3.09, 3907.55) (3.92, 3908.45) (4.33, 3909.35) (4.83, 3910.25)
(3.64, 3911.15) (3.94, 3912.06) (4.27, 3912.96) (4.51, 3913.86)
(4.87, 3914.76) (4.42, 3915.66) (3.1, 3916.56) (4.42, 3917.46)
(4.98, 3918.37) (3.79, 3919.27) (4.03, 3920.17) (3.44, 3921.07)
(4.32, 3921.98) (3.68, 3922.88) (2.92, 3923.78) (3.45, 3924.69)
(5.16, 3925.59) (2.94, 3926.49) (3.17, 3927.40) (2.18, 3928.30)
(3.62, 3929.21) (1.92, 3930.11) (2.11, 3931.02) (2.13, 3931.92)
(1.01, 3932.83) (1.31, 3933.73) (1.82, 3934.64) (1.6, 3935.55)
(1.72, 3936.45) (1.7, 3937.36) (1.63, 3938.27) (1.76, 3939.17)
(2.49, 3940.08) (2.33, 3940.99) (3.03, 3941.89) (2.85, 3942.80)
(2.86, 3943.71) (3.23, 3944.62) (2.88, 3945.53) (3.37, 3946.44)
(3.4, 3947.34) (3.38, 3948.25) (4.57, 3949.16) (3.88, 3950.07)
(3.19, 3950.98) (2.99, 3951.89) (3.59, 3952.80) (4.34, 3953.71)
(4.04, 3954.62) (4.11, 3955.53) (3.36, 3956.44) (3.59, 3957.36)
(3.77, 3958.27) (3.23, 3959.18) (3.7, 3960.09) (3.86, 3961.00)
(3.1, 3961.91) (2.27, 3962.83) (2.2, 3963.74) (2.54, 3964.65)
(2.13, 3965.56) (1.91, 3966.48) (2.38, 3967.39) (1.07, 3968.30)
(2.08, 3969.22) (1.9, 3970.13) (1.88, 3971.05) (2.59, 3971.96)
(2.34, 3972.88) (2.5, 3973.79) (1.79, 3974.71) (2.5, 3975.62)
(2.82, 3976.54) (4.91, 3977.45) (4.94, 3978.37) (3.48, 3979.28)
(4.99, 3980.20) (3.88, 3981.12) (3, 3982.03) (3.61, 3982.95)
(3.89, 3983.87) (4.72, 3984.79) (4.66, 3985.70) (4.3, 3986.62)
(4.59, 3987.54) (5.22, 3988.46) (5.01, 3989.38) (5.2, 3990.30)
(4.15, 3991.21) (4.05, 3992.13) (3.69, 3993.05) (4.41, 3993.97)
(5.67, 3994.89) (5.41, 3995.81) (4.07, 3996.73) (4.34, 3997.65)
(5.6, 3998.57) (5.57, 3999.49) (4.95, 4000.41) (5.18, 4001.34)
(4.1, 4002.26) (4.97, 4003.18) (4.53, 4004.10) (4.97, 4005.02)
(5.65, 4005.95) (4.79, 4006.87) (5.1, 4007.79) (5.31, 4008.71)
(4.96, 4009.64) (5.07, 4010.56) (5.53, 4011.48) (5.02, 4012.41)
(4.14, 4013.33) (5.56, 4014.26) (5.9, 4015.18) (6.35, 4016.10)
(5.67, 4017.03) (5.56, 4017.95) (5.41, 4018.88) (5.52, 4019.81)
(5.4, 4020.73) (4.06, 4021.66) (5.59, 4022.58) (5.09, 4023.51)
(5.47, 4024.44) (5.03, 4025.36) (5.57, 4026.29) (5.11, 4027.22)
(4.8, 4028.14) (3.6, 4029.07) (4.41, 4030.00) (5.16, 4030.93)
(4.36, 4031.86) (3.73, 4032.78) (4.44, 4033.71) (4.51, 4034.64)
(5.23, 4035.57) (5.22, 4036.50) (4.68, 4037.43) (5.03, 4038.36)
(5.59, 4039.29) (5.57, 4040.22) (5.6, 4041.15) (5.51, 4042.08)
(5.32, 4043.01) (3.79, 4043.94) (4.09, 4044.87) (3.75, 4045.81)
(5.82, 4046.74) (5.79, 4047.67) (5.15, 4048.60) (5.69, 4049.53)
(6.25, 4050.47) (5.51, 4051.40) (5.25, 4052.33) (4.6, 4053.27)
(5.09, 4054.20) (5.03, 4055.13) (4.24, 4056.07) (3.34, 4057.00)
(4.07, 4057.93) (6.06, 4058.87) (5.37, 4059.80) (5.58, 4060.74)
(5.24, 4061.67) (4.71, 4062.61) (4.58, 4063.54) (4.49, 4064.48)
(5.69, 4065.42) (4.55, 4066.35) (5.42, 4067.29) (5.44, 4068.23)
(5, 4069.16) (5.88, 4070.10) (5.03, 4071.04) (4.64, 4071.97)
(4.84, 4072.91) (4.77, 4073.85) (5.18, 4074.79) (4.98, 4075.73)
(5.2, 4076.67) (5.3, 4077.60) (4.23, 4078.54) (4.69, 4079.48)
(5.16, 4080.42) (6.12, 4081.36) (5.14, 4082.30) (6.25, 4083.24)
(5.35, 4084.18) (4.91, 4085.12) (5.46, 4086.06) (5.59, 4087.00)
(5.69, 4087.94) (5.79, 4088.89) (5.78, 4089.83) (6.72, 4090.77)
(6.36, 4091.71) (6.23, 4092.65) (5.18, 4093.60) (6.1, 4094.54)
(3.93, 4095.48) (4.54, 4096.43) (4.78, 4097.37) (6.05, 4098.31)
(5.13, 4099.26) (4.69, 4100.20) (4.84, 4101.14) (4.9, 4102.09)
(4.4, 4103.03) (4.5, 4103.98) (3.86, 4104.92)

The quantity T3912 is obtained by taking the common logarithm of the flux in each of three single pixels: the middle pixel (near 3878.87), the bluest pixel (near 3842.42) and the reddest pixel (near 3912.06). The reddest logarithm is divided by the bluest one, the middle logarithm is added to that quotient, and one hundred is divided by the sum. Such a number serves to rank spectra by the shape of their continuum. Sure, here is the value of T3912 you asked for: 67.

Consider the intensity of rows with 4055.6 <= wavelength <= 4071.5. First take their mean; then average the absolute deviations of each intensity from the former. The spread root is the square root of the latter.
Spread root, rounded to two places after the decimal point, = 0.76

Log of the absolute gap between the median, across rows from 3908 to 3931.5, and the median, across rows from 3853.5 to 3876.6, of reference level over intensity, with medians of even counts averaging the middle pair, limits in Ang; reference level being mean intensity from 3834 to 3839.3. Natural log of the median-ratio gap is -2.9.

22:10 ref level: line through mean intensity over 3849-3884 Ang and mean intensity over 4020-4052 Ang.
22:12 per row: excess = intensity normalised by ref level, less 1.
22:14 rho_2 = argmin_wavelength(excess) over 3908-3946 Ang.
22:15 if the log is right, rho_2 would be 3932.83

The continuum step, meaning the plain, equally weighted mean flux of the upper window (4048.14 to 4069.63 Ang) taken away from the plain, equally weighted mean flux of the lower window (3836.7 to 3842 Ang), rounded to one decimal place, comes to -3.2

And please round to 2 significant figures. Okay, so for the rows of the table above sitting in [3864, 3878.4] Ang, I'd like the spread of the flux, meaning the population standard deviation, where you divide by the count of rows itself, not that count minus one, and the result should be 0.48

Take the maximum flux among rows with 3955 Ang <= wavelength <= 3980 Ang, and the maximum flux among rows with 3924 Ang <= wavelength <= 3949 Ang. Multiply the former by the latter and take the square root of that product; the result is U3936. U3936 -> 5.05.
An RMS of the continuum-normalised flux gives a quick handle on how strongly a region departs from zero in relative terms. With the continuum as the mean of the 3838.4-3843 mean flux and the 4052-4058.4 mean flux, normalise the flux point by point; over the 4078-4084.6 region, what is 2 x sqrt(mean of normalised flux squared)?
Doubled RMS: 3.2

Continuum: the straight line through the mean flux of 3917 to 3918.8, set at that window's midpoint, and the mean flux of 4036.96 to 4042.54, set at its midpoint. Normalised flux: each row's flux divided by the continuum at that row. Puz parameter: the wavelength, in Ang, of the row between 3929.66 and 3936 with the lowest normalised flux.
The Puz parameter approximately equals 3932.83 Ang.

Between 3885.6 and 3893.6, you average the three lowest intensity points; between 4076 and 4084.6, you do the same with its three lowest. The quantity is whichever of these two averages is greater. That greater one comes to 4.69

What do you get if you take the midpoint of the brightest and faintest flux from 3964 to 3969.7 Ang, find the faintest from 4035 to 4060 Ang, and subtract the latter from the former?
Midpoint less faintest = -1.5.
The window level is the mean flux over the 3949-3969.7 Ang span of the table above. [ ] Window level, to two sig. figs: 3.1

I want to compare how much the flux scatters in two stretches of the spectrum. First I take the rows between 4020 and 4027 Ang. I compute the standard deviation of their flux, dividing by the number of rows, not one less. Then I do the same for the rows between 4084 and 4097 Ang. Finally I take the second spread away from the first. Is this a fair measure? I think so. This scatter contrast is -0.2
